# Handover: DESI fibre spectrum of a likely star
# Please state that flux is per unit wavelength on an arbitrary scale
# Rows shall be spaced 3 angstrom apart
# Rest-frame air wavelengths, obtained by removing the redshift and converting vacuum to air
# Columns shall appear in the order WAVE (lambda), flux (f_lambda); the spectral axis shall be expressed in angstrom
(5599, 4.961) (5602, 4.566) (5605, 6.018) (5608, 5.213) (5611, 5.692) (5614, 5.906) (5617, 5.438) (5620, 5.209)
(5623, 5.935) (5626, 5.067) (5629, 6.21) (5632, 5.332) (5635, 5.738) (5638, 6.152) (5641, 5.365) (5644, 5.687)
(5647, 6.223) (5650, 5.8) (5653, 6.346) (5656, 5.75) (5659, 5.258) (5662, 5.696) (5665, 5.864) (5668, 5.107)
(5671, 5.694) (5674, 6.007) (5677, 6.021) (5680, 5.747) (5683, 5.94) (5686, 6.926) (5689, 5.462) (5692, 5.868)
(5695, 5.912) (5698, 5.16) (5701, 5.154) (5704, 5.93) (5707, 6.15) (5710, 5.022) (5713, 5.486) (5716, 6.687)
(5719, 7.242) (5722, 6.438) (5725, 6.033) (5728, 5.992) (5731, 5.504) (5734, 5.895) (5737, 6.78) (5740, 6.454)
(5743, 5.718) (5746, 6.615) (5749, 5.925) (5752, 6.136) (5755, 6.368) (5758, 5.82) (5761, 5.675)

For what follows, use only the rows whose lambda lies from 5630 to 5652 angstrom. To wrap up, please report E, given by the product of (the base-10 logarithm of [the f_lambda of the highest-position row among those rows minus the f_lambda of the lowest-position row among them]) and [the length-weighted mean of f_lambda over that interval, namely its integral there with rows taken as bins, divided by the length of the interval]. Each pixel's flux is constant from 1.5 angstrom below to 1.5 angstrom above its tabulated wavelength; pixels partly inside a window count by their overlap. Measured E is -1.9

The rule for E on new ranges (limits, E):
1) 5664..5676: -4.8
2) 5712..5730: -1.9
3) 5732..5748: -0.9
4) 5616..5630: -0.6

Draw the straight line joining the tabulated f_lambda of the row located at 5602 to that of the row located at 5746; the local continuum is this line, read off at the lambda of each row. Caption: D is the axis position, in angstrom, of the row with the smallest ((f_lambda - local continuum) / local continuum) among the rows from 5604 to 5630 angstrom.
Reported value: 5626 angstrom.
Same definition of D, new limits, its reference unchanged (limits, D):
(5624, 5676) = 5668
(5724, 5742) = 5731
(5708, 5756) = 5710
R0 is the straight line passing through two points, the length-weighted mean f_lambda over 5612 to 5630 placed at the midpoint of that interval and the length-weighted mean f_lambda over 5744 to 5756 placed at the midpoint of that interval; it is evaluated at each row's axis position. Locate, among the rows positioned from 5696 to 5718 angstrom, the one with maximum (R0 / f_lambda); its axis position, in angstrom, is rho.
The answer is 5710 angstrom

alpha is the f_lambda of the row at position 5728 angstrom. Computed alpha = 5.992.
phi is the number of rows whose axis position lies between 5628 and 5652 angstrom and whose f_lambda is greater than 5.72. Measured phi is 5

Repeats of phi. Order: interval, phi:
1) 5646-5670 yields 5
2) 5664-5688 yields 6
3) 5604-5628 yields 3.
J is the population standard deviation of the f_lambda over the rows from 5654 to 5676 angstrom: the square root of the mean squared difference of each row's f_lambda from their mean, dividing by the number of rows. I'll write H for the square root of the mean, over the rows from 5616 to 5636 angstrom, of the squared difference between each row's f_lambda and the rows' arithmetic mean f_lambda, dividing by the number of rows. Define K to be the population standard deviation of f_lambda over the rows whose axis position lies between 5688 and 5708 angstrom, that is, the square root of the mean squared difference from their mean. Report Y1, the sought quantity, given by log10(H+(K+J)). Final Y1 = 0.02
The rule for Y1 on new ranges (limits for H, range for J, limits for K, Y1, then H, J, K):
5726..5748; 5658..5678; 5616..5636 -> 0.06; 0.45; 0.33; 0.383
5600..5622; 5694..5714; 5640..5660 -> 0.10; 0.46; 0.42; 0.372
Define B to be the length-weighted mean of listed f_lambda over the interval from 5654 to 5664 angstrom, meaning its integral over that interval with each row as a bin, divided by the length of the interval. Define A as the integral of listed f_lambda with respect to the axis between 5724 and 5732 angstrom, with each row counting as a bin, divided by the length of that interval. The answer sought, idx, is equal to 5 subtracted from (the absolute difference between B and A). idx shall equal -4.77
